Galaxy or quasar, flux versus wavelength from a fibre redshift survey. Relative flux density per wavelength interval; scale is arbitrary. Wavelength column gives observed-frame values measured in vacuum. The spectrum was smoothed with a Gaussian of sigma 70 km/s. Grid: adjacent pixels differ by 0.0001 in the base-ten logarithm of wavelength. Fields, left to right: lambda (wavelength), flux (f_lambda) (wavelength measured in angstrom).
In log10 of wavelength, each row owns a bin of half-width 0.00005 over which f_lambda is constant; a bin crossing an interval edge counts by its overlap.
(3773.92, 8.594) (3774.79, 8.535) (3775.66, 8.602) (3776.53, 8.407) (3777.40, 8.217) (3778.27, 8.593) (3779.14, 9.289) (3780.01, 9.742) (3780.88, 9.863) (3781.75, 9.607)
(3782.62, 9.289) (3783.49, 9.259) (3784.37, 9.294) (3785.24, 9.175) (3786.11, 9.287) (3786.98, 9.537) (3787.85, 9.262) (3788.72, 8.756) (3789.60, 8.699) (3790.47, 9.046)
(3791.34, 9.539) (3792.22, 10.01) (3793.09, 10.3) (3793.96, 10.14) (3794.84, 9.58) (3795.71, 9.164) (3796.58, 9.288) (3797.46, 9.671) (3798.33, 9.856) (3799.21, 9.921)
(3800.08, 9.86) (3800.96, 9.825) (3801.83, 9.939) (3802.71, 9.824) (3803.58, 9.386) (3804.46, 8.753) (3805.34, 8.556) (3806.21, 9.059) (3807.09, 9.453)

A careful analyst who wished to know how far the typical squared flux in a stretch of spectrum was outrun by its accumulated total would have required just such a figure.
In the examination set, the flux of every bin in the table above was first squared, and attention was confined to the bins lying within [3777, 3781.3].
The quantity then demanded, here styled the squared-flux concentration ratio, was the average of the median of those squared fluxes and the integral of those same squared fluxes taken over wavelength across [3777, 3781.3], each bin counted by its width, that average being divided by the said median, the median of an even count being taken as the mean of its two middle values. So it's 2.6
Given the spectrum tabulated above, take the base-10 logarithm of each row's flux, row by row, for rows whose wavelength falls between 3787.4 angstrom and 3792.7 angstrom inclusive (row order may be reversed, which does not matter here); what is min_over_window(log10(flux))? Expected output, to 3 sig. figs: 0.939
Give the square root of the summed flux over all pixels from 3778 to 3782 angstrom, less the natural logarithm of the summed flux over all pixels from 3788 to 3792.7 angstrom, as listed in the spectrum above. 3.03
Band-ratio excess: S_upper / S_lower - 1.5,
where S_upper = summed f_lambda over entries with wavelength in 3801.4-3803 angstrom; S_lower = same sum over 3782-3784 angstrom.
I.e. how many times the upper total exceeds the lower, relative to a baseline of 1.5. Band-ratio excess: -0.43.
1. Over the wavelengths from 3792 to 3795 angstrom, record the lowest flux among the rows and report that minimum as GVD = 9.58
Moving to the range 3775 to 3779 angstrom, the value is 8.217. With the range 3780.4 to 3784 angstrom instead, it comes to 9.259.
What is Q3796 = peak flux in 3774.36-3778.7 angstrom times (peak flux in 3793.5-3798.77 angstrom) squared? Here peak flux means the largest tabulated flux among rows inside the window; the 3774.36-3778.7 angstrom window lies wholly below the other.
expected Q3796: 884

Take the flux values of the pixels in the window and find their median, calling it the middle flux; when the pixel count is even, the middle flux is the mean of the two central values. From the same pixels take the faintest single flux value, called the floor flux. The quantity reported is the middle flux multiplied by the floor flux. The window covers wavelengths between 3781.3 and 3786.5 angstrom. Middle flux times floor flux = 85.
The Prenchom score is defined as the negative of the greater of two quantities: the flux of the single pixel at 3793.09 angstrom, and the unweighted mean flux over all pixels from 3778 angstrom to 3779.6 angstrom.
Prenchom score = -10.30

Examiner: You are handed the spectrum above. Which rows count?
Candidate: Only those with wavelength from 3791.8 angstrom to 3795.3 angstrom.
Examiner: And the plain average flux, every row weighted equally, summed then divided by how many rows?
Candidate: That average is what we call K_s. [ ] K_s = 10.0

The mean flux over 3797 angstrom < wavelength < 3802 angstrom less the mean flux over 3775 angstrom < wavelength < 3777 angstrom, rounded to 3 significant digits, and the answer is 1.34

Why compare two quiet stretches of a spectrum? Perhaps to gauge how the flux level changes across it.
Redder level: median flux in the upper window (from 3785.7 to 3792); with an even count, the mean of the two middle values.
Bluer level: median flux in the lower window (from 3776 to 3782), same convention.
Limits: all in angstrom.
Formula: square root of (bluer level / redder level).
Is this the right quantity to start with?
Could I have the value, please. 1.00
